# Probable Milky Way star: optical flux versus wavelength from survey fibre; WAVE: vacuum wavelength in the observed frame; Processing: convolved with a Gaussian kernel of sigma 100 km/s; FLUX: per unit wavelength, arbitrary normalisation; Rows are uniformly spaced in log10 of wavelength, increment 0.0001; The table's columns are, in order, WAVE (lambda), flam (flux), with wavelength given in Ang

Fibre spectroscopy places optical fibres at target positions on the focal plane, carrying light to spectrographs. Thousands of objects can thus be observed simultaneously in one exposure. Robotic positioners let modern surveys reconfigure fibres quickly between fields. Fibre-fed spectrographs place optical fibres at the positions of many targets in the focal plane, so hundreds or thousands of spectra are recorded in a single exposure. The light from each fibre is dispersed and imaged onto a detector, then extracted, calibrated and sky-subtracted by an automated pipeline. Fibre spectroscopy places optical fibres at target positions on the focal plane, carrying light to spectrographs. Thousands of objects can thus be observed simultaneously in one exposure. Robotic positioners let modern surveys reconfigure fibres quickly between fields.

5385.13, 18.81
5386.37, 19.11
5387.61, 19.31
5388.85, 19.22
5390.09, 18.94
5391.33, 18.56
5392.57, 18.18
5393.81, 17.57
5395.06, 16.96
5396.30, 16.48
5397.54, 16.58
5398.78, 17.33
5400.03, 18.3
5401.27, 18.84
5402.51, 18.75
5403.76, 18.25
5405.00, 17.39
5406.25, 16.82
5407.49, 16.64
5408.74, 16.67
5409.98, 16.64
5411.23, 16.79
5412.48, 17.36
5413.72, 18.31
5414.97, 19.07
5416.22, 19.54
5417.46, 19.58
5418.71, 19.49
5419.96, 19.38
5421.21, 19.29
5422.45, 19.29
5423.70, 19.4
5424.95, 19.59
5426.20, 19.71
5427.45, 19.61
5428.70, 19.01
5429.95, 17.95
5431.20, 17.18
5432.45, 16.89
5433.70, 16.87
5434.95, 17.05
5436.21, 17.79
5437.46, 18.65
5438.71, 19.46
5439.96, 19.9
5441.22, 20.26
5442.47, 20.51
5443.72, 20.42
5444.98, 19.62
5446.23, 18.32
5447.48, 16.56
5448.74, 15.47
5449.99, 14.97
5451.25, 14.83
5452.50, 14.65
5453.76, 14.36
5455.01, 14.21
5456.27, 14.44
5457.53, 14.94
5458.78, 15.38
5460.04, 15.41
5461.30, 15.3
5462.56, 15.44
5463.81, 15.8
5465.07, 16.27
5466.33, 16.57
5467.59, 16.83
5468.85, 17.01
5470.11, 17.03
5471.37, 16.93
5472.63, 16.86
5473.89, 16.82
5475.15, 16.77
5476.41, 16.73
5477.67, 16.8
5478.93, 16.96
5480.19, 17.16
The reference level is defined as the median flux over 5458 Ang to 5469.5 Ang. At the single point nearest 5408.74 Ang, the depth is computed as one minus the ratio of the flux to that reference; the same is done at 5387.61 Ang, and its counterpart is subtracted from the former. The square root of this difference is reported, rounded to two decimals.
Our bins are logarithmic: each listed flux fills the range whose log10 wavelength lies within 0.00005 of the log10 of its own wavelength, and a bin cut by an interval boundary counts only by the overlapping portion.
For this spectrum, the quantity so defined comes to 0.41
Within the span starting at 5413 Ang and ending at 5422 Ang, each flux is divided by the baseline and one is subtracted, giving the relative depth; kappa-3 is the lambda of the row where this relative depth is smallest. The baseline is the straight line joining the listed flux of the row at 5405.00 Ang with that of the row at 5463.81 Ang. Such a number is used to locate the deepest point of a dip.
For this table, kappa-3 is 5413.72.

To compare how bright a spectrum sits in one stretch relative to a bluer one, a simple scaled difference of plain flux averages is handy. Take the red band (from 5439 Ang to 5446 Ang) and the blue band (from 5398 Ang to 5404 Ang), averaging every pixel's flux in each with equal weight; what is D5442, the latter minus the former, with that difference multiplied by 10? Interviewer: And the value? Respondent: -18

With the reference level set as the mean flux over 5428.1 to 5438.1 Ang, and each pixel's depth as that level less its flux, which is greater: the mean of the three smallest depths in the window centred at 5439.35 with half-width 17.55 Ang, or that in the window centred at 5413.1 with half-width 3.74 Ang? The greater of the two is -1.3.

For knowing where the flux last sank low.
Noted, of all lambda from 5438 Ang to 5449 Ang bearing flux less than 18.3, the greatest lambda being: 5448.74 Ang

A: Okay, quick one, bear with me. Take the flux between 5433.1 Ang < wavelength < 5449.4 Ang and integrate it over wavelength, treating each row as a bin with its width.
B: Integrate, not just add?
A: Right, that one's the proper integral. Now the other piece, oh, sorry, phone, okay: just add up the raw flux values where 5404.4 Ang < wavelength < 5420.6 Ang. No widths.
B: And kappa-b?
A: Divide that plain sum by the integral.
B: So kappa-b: 0.77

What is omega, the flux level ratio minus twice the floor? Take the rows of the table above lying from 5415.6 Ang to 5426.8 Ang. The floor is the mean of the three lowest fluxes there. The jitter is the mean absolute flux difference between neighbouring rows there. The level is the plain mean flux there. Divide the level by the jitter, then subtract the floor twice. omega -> 169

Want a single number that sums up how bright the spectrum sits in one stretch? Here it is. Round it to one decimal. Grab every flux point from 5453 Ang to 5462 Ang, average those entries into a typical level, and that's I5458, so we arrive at 14.9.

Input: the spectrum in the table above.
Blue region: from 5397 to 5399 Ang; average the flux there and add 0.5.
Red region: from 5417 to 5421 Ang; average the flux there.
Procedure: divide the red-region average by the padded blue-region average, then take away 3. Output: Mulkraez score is -1.88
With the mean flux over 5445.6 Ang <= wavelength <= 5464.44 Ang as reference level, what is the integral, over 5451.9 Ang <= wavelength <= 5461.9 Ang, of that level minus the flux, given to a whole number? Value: 5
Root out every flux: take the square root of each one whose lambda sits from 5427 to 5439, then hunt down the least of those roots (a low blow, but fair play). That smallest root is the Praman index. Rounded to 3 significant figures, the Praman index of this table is 4.11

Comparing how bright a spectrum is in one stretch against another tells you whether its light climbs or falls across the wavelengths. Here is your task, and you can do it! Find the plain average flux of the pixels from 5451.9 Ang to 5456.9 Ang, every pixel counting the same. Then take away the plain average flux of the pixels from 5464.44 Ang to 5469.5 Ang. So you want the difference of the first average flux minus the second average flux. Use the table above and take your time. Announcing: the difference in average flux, -2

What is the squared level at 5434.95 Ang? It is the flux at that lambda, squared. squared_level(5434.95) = 291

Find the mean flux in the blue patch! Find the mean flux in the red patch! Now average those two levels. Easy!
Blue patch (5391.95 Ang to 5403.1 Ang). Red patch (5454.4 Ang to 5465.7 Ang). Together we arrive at 16.5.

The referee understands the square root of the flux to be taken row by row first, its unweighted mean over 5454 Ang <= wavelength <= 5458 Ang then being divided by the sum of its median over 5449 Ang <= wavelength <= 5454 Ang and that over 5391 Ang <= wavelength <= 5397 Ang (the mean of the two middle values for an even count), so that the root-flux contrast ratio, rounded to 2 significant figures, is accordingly 0.47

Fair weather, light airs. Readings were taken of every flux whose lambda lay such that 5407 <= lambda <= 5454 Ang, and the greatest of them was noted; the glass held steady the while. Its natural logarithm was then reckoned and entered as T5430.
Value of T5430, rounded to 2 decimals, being 3.02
